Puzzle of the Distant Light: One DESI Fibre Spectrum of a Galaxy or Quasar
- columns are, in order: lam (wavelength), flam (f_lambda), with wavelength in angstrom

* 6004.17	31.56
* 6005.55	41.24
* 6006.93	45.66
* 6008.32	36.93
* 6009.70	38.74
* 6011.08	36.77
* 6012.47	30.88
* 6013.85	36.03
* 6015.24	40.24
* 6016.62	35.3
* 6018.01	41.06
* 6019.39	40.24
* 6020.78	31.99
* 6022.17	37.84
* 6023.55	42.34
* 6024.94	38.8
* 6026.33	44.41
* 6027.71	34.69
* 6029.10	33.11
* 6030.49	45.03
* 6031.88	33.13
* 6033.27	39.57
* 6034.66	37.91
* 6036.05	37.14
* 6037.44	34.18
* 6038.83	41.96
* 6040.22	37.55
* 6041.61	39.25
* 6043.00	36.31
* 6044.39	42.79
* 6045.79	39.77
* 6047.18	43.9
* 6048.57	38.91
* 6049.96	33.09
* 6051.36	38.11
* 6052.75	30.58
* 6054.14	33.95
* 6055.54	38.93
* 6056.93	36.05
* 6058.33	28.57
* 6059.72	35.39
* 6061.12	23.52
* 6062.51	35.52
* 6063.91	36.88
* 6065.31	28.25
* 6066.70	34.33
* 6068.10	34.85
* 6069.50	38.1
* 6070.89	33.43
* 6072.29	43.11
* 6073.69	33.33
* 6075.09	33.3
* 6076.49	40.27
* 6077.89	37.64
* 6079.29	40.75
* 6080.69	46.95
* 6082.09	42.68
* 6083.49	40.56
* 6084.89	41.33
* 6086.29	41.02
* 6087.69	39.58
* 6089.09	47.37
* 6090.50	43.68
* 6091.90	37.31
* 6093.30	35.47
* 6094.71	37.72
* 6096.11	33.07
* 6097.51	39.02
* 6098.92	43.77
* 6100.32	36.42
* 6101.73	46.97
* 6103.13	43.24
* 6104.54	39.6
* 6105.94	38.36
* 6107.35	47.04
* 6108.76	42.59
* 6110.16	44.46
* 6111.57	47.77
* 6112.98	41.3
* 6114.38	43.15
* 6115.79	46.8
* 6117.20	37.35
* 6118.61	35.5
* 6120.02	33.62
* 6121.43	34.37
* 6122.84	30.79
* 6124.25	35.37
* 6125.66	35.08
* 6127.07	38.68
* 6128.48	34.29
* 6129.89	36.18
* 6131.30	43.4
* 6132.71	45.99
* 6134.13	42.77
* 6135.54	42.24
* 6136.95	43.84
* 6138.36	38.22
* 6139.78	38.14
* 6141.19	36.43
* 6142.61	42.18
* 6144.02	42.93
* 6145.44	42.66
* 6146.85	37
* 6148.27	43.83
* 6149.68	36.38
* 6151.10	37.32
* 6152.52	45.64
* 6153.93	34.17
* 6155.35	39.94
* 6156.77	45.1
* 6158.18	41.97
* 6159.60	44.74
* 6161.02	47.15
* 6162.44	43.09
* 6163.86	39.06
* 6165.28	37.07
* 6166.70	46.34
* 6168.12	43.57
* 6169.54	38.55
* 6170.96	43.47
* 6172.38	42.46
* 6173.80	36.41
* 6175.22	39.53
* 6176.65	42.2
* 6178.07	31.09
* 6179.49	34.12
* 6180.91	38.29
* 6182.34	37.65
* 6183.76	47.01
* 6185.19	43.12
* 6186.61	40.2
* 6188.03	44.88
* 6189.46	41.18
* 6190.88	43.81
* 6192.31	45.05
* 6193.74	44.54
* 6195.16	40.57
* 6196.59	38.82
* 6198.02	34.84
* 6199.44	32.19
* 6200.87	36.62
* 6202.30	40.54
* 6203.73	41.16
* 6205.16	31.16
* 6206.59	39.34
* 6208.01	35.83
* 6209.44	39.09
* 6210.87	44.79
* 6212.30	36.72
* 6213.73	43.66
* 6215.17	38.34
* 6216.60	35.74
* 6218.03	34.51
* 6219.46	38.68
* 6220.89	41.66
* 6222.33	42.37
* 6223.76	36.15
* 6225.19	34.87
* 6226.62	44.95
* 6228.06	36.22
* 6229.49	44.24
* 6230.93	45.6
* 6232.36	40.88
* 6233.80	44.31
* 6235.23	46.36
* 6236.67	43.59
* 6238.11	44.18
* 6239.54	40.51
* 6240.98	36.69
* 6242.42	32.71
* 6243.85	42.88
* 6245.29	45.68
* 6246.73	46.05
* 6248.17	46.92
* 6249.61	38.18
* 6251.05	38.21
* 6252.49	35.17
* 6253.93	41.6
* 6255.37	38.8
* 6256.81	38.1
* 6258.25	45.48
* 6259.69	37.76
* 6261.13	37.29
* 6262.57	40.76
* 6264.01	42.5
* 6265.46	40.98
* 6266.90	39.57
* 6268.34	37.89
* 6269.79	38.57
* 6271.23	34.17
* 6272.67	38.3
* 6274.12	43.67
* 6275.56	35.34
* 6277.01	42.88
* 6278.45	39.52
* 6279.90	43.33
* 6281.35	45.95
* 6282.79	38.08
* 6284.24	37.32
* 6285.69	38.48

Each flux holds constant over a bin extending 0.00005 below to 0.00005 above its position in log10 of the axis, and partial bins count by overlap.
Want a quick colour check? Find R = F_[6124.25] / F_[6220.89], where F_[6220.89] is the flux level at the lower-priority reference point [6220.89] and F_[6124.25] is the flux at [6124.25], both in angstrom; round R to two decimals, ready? 0.85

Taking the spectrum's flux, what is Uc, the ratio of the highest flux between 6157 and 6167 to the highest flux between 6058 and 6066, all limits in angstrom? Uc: 1.28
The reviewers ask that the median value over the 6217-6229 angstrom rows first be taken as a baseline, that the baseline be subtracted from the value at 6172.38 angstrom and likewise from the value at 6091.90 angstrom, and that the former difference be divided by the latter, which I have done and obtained -36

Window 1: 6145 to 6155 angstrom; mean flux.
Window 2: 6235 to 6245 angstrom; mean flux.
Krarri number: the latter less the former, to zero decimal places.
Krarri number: 1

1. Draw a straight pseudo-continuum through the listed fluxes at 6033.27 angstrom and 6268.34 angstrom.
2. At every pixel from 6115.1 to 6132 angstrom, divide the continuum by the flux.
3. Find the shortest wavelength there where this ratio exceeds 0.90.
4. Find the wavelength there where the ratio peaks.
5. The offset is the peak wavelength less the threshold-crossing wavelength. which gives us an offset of 5.6 angstrom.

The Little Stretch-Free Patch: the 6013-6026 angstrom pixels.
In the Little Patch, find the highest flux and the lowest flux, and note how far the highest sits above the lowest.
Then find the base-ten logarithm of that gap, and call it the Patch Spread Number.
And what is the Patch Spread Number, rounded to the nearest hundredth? 1.01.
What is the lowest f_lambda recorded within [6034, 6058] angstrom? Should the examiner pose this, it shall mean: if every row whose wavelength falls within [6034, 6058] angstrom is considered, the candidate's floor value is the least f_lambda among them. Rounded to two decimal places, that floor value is 30.58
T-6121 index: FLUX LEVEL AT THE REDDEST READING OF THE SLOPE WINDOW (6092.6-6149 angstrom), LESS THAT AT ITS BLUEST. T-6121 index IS 8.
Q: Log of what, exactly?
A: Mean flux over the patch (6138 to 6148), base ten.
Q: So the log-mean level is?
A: 1.60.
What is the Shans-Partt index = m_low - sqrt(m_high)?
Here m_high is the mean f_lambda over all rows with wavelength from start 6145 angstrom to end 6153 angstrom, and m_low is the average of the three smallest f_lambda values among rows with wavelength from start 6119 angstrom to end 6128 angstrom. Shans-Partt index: 26.6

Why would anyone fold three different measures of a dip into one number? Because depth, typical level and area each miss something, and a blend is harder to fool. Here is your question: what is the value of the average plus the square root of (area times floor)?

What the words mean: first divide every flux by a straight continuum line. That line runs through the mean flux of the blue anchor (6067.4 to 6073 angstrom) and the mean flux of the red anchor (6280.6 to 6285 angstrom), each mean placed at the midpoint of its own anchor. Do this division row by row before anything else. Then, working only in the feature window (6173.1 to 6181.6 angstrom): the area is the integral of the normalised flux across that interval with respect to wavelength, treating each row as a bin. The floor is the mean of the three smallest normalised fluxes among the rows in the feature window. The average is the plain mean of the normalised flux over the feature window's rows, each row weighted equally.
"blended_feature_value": 3.6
